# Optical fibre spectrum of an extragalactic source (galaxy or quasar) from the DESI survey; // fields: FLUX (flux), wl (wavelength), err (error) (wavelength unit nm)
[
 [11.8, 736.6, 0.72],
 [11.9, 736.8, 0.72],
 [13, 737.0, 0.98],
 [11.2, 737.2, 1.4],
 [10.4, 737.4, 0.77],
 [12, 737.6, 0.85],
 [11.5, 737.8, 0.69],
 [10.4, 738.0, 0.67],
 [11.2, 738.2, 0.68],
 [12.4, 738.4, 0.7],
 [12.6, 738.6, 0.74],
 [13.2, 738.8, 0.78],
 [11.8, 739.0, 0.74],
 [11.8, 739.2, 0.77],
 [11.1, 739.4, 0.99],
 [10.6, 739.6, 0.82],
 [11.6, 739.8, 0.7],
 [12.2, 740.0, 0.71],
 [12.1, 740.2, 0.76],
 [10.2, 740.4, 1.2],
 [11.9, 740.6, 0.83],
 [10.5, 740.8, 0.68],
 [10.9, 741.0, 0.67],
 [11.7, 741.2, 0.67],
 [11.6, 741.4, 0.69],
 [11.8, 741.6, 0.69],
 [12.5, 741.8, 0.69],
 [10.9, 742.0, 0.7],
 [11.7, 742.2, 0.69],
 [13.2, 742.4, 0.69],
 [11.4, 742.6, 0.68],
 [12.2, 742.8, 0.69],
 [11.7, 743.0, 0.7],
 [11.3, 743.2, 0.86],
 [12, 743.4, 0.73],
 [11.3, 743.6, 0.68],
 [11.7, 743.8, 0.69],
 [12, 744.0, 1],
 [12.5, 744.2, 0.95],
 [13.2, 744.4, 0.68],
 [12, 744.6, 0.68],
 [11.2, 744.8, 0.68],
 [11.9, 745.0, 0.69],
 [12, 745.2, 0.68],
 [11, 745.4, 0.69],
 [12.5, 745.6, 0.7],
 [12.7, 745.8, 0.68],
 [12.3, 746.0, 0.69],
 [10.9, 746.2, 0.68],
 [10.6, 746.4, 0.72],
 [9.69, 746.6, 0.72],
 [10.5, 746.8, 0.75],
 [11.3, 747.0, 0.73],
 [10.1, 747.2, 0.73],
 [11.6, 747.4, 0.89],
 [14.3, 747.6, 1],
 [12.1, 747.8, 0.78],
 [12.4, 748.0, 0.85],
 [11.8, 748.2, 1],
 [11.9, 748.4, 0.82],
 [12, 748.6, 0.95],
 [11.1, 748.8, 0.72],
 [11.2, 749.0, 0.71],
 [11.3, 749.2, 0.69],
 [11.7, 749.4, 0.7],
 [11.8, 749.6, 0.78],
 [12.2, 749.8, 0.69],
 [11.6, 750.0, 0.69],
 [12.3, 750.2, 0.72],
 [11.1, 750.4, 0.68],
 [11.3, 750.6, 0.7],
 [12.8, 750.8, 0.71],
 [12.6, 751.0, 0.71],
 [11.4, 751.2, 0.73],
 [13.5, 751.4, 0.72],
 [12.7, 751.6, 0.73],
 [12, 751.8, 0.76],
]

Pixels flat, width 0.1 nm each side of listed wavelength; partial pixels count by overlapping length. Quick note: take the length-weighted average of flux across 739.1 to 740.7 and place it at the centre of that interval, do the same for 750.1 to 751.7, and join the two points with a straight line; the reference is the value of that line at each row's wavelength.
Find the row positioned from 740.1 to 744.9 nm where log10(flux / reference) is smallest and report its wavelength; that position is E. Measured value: 740.4 nm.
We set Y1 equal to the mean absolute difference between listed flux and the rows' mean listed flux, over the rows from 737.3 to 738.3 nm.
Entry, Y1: 0.6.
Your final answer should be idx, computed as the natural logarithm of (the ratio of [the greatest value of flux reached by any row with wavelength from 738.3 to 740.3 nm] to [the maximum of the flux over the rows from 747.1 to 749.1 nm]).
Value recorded -0.08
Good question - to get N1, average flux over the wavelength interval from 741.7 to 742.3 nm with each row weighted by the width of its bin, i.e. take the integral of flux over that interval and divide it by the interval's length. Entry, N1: 11.7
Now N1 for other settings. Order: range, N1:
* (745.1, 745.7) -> 11.8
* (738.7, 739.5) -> 12.0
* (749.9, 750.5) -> 11.7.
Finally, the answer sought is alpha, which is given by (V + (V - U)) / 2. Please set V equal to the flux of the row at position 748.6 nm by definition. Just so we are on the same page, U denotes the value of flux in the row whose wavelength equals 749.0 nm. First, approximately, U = 11.2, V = 12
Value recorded 6.4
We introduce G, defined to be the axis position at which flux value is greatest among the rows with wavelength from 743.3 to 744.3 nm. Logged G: 744.2 nm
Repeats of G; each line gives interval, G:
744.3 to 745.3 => 744.4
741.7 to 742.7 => 742.4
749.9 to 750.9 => 750.8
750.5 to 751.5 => 751.4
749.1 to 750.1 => 749.8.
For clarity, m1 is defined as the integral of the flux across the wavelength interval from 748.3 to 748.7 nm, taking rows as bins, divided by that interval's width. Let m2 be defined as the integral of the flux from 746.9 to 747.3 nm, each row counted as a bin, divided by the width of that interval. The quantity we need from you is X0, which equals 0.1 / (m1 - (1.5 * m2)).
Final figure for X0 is -0.0244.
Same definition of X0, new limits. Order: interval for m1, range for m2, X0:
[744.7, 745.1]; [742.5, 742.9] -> -0.0163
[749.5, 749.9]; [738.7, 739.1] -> -0.0148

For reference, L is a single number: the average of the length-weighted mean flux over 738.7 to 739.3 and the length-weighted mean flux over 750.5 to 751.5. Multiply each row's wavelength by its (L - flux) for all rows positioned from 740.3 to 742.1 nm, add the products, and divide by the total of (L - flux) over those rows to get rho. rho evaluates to 741.02 nm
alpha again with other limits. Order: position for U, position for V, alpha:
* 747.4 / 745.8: 6.9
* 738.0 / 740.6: 6.7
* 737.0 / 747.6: 7.8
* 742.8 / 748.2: 5.7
